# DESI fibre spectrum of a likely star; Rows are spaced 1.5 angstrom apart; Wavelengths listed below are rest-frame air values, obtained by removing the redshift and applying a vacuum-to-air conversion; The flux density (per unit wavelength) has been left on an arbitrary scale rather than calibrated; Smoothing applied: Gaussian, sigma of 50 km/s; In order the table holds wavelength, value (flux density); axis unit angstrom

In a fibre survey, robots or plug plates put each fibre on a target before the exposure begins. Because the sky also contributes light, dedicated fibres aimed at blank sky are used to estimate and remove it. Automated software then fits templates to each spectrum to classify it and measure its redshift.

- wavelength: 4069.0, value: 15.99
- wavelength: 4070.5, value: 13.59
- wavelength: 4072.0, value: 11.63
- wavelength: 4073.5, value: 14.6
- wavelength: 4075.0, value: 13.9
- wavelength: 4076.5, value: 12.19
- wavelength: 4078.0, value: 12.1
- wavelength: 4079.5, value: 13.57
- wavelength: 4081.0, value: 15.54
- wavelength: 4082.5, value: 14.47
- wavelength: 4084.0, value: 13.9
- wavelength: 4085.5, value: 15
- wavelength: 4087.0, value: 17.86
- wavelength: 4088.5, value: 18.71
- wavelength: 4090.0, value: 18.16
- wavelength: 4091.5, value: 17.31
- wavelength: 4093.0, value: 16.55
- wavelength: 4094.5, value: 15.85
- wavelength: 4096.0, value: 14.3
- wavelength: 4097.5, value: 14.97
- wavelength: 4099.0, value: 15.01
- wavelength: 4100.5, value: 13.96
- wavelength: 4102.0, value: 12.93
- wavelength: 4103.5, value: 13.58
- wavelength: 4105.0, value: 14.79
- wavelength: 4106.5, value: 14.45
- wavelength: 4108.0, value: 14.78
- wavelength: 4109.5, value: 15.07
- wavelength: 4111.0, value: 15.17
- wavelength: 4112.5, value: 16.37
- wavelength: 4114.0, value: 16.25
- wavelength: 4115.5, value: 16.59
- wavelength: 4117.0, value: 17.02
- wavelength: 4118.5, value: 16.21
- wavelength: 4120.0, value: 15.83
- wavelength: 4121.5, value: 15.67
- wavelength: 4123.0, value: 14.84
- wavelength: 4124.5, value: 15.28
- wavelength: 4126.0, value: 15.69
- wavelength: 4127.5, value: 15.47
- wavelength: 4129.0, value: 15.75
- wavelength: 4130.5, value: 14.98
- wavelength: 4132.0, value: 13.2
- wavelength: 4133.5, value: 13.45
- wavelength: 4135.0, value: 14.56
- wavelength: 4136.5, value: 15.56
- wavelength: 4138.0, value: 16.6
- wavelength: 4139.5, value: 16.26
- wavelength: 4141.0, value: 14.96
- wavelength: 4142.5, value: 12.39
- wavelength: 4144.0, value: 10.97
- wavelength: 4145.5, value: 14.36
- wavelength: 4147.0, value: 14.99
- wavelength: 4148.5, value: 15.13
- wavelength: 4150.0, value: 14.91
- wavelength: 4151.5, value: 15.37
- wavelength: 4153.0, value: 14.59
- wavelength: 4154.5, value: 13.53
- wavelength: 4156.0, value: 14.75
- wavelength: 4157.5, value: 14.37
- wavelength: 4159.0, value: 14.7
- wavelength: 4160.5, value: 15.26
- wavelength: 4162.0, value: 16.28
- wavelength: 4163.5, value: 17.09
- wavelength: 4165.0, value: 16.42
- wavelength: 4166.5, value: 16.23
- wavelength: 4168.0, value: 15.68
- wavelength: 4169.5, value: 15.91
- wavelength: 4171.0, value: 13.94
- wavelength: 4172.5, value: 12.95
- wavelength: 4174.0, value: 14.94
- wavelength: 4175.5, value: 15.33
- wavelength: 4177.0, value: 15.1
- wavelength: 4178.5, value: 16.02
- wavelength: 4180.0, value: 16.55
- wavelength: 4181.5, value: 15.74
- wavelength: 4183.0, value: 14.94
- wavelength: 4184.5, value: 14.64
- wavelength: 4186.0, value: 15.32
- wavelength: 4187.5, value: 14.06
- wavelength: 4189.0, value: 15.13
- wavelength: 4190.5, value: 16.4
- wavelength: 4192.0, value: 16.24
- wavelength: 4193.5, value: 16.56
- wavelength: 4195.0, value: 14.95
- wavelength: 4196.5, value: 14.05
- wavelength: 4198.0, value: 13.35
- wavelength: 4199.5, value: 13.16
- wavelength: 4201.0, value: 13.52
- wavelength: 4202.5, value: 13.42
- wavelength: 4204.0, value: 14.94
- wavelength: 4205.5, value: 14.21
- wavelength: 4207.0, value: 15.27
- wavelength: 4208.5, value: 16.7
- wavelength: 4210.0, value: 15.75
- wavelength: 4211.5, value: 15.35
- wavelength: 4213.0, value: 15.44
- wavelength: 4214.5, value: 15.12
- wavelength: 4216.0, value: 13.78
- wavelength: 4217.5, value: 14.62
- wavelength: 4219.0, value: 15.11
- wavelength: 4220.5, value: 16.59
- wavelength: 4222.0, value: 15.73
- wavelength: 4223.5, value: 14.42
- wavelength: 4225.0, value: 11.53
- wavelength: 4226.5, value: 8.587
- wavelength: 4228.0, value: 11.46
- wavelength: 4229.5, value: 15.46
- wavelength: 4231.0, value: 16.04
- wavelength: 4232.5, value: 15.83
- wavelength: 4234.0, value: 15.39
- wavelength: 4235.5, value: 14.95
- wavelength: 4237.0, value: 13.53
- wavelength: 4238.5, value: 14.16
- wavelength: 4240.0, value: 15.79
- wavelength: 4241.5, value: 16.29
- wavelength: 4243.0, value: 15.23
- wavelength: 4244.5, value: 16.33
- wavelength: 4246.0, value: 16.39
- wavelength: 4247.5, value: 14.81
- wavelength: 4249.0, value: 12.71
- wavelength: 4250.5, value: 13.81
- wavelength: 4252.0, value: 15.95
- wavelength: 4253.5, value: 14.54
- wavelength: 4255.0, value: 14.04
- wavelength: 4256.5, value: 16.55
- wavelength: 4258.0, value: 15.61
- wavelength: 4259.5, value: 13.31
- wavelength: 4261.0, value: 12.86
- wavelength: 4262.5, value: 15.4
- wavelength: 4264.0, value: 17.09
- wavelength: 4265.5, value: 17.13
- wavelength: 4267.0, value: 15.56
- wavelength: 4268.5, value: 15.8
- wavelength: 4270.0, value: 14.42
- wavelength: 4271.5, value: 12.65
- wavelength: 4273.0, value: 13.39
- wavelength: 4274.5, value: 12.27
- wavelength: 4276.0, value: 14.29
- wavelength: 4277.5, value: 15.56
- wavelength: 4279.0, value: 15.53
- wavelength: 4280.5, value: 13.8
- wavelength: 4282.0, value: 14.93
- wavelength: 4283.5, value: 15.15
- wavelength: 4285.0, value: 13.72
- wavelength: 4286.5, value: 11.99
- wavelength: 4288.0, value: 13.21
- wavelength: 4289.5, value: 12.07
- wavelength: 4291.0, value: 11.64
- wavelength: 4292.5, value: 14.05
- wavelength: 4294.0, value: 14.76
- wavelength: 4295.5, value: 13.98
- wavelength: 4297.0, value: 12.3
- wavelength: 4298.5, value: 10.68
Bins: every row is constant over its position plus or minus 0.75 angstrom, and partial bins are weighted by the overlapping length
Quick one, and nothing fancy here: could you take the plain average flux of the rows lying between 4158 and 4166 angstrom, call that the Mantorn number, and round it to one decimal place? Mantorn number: 15.9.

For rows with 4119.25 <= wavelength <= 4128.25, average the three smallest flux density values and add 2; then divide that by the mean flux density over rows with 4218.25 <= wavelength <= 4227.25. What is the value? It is 1.26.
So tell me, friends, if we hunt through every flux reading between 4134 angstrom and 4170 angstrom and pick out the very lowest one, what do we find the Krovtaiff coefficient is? 10.97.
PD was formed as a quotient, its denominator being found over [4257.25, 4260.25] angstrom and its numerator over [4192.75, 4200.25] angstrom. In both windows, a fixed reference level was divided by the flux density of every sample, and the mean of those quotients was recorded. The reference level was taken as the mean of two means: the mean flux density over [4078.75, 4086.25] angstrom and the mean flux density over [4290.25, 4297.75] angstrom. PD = 1.00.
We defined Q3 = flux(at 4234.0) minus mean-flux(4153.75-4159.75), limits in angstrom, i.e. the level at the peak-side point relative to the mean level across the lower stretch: 1.1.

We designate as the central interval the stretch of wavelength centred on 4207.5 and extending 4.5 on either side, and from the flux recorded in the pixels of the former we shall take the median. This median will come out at 15.3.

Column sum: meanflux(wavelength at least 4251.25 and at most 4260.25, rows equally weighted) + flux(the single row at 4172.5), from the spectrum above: 28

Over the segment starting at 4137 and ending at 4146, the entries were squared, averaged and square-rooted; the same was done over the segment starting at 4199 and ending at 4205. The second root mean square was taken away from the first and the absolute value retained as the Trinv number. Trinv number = 0.6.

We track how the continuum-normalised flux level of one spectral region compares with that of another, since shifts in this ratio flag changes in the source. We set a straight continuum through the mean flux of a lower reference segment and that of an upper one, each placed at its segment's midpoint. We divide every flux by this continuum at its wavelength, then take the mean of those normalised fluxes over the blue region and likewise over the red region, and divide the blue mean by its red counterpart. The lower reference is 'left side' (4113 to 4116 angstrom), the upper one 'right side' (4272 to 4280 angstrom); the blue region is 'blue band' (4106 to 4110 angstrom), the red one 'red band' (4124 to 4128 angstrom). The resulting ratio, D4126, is 0.94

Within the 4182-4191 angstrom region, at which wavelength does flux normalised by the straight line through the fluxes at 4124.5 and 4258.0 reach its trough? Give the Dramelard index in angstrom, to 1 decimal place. 4187.5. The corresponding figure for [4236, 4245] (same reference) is 4237.0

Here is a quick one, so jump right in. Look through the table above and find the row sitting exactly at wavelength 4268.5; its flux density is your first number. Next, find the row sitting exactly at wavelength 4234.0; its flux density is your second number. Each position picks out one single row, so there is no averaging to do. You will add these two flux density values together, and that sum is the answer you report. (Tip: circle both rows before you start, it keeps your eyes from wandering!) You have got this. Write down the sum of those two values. 31.2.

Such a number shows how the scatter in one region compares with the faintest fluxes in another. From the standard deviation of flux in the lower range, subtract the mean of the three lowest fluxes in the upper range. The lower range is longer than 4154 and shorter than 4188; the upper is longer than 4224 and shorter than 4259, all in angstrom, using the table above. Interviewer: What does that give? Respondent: -9.5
